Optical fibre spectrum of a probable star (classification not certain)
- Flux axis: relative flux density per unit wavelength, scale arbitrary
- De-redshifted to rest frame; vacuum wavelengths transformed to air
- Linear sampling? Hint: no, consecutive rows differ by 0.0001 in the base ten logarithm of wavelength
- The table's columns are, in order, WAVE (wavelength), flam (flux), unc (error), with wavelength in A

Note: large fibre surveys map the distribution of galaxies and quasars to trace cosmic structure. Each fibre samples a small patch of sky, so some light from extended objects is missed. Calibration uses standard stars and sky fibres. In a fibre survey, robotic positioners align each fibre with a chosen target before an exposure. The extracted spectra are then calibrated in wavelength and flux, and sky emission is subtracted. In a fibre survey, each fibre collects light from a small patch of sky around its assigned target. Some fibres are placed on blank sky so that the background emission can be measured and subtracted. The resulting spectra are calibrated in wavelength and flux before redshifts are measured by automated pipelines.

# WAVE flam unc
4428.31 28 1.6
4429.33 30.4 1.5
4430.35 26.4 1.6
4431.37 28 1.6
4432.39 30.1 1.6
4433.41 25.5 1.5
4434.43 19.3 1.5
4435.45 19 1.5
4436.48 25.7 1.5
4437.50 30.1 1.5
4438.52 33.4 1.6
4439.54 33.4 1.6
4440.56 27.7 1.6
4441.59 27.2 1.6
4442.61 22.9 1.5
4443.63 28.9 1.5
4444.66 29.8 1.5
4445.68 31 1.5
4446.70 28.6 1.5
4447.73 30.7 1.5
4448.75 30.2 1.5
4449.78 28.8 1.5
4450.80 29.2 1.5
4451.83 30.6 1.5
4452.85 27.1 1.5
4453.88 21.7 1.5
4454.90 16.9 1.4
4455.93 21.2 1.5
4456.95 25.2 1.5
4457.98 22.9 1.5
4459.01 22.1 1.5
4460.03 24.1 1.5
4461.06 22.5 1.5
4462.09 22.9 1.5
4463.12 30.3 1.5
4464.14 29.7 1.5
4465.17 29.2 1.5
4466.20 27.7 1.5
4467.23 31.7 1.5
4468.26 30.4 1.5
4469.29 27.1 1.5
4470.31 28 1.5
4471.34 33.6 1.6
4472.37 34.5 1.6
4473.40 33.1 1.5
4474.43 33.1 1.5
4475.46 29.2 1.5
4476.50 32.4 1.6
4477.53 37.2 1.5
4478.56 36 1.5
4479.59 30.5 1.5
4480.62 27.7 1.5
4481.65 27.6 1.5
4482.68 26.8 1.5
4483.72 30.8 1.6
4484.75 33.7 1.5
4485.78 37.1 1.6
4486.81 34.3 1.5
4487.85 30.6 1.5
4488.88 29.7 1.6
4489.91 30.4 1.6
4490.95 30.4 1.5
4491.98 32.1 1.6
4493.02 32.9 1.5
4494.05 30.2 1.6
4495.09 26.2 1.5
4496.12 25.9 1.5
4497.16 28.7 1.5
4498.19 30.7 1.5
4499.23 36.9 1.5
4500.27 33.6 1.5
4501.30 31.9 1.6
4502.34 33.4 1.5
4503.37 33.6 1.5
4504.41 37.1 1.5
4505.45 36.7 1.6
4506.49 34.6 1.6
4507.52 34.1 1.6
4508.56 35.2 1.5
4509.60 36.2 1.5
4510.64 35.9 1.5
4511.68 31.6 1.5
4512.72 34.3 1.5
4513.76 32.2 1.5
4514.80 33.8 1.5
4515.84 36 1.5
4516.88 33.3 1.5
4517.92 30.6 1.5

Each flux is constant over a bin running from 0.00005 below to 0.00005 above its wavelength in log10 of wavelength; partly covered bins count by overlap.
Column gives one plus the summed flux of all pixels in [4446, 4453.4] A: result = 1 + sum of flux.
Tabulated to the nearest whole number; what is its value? 206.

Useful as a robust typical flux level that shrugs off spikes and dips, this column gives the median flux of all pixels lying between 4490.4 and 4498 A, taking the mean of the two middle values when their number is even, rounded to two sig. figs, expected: 30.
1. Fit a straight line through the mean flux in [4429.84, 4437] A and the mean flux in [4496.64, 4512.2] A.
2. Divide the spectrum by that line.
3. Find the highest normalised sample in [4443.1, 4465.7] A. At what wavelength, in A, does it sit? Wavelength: 4445.68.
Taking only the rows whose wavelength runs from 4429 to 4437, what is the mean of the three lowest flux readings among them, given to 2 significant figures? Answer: 21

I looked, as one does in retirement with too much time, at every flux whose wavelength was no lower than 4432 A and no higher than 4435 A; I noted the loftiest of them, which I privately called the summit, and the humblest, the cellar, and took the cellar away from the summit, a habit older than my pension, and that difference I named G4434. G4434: 10.8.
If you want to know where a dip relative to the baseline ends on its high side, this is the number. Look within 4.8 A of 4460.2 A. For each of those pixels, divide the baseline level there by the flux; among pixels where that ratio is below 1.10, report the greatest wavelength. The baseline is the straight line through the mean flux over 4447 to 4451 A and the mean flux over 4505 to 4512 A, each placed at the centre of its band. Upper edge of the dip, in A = 4464.14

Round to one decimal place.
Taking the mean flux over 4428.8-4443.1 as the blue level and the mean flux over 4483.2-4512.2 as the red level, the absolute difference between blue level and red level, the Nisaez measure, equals 5.6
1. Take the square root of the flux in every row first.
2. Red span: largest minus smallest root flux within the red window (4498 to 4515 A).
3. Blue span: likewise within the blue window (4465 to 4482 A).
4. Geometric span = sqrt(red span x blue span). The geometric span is 0.70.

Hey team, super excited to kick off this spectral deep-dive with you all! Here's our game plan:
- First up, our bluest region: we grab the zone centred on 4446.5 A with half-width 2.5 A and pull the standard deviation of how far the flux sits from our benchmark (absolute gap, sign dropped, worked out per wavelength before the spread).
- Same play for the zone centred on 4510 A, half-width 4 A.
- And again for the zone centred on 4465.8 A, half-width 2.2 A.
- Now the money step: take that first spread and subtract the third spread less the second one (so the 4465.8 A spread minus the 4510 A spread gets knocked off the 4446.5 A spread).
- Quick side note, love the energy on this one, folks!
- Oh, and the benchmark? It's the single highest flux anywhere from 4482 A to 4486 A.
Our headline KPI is 0.9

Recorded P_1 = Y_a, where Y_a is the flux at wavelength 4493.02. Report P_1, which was 32.9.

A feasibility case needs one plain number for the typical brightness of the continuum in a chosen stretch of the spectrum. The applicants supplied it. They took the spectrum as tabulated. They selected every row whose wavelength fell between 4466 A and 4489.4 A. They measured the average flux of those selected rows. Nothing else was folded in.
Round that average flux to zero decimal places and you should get 31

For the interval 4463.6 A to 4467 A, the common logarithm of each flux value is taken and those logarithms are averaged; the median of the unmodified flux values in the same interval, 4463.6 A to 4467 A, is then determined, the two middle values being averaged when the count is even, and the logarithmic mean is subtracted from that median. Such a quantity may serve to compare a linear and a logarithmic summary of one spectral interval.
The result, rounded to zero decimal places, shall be 28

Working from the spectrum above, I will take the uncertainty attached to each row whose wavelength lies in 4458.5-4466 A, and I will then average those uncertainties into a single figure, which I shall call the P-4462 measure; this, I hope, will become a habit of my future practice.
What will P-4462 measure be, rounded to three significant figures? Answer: 1.50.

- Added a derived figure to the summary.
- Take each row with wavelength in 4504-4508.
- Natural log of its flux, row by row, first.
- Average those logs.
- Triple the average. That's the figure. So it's 10.72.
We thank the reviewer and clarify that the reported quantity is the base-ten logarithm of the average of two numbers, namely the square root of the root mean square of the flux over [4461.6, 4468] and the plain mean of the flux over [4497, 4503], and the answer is 1.28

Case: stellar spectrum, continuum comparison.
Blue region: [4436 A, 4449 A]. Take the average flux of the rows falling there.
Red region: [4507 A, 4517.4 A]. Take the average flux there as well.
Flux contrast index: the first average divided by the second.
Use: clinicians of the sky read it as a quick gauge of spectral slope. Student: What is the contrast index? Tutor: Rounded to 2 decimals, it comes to 0.85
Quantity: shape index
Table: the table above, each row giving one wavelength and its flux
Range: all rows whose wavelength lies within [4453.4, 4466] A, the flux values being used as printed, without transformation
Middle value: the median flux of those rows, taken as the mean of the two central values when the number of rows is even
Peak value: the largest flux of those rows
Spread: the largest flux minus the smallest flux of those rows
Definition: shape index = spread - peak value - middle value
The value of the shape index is -40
